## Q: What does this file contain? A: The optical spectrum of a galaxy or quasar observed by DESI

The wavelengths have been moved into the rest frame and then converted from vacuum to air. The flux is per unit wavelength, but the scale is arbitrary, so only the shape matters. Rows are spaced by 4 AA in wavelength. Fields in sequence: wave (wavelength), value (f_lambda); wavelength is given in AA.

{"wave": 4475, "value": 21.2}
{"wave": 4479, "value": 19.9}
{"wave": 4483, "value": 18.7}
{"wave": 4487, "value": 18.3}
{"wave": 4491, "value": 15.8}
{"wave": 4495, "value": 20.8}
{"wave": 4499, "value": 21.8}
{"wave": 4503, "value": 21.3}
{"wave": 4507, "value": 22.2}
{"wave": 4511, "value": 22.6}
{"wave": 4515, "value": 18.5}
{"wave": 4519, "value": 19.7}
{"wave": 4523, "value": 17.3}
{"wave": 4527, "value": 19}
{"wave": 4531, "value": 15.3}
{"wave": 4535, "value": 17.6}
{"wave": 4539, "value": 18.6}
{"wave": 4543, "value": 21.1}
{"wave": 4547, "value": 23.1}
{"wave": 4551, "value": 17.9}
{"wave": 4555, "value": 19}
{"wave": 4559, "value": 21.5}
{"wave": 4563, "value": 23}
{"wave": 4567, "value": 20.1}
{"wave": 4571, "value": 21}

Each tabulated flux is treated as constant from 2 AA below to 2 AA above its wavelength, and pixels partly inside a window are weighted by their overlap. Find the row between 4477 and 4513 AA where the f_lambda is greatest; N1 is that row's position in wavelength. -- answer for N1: 4511 AA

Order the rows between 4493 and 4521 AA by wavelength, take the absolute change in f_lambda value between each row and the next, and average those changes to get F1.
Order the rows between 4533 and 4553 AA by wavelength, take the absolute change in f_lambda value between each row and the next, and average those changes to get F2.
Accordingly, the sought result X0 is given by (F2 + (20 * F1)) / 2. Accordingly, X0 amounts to 14.8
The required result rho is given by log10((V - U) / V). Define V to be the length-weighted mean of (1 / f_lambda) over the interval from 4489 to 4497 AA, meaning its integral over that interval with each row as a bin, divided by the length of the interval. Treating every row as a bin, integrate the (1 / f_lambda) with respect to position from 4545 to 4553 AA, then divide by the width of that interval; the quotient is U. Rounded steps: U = 0.0496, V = 0.0557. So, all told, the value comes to -0.96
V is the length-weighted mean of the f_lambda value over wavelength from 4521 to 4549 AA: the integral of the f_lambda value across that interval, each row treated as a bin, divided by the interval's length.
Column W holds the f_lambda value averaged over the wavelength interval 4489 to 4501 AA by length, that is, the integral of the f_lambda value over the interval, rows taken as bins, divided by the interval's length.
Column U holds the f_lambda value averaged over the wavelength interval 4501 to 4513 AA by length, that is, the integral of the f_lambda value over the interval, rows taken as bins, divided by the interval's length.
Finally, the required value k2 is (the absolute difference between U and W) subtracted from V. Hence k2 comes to 16.3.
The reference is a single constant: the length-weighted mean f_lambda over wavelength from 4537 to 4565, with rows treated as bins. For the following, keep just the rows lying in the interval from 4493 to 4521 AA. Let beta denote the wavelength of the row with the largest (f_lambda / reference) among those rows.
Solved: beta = 4511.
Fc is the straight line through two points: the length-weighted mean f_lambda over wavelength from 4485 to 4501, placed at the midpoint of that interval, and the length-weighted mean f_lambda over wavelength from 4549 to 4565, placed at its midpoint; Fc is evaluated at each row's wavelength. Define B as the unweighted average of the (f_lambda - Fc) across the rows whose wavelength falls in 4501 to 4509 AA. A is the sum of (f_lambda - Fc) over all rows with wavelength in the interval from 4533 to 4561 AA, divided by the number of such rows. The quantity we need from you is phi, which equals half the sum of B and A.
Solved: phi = 1.0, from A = -0.34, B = 2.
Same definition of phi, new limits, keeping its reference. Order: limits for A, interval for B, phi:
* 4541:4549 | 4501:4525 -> 1.3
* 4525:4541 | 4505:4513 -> 0.3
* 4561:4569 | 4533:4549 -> 0.5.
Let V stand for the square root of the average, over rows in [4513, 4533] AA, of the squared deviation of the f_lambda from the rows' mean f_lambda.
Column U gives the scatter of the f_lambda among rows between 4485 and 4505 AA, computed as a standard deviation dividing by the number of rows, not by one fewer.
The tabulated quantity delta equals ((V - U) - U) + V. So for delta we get -1.4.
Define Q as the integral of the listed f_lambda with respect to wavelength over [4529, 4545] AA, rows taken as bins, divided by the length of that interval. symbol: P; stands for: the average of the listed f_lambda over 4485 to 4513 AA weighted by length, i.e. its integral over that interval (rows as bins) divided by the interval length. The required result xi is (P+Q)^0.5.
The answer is 6.21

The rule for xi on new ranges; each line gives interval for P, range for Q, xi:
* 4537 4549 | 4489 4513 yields 6.46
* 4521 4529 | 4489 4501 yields 6.13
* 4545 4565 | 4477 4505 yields 6.36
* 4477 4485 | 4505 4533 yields 6.21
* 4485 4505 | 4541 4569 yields 6.36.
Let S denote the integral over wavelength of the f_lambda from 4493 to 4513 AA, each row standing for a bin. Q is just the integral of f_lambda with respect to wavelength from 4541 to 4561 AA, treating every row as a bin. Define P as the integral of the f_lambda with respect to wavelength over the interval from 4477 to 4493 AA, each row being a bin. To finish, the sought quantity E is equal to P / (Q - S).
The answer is -12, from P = 291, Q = 410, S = 435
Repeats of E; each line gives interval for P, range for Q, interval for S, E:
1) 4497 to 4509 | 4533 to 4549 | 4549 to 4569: -3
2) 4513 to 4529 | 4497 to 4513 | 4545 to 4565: -4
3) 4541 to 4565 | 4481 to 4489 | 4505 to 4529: -2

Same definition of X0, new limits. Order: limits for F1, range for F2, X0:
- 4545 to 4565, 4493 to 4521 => 26.4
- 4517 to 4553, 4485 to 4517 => 27.0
